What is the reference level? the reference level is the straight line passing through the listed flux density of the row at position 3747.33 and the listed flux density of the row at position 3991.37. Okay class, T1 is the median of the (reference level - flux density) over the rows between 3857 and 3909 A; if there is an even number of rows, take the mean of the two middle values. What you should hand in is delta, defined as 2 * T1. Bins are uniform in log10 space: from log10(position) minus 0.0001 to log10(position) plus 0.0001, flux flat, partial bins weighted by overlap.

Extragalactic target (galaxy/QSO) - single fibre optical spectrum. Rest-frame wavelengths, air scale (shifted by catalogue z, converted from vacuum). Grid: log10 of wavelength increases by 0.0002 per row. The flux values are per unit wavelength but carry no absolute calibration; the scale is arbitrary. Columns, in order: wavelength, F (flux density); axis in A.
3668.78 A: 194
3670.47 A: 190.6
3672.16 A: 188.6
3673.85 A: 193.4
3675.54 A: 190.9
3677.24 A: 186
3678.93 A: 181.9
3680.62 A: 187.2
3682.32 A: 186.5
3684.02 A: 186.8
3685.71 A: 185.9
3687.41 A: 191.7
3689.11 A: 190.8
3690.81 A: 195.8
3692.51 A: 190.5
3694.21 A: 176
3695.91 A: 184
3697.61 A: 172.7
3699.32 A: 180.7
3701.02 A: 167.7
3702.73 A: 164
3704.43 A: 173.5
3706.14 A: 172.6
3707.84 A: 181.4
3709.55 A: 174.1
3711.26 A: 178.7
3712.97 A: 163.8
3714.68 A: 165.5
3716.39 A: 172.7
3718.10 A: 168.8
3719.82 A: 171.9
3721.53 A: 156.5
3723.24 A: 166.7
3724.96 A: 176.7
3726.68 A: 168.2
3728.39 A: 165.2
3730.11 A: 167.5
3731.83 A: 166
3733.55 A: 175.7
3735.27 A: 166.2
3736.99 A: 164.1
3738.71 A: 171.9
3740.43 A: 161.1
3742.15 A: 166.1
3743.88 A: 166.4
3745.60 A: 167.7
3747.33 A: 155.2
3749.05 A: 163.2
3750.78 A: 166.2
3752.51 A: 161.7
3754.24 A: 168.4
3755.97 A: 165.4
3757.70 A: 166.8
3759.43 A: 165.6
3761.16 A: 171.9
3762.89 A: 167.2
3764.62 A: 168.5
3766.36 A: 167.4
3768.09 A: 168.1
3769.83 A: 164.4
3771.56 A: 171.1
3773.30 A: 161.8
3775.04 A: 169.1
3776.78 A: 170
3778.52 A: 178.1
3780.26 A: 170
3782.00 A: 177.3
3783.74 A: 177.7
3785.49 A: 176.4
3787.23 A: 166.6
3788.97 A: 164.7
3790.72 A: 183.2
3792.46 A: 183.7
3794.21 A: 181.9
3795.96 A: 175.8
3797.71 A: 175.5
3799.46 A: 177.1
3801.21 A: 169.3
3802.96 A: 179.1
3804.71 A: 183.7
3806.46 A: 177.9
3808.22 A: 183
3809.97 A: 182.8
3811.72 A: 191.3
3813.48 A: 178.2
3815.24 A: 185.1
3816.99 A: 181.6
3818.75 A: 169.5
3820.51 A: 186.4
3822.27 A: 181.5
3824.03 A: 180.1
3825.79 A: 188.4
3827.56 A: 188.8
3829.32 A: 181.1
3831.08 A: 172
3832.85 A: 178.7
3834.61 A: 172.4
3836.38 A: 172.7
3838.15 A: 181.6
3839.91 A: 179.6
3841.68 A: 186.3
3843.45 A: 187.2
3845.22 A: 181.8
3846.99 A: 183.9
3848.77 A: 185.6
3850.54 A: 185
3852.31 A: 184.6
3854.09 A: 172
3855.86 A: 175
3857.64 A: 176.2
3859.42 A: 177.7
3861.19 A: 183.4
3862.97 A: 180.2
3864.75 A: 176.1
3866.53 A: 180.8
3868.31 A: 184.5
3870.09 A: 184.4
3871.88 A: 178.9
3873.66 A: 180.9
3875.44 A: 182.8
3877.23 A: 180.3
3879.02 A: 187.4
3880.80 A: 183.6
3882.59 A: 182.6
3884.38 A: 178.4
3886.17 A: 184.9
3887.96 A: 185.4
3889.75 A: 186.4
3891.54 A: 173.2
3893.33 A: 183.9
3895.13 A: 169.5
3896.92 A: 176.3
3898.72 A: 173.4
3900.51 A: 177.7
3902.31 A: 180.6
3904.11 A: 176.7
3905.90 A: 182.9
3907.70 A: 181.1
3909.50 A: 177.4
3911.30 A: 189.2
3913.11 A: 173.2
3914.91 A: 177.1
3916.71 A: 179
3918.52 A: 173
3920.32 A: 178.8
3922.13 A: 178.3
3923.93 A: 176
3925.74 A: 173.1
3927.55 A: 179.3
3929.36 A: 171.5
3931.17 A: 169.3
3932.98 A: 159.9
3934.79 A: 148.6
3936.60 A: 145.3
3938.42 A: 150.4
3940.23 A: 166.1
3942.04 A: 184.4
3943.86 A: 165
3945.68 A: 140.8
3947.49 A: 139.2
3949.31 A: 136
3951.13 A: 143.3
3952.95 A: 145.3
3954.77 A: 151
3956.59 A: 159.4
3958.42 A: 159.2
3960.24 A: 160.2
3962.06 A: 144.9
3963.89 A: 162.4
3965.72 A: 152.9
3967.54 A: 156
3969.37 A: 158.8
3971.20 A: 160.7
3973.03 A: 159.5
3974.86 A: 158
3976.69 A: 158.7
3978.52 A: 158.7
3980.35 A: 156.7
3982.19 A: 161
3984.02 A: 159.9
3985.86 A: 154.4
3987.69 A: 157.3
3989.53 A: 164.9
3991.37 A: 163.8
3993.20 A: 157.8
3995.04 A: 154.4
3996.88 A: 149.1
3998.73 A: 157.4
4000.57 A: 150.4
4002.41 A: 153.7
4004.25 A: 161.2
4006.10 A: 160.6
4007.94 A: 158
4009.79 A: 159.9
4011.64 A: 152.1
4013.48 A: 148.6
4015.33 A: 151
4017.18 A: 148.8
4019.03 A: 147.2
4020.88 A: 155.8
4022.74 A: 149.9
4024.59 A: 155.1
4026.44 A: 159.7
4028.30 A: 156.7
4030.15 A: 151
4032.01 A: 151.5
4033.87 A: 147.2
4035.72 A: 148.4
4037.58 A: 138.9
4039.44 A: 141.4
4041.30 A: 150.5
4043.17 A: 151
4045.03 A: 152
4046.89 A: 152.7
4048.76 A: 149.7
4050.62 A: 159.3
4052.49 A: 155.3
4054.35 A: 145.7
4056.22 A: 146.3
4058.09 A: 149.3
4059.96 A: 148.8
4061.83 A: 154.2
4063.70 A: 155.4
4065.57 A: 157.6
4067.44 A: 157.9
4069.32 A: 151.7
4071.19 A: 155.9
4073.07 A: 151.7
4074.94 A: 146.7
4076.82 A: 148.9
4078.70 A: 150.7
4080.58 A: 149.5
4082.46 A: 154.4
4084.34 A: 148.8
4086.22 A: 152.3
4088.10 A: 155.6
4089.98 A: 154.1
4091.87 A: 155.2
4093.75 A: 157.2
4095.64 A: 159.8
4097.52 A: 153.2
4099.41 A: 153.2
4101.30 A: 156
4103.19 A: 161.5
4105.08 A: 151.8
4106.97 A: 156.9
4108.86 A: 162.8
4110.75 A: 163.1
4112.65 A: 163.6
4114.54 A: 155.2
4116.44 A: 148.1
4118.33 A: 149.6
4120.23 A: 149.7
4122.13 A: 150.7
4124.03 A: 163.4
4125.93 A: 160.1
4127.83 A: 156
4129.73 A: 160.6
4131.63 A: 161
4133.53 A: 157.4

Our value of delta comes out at -42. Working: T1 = -21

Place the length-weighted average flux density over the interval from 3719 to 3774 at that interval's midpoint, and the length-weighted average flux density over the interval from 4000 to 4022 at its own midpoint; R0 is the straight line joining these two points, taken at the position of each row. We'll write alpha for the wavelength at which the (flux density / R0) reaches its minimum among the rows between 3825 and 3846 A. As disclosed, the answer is 3831.08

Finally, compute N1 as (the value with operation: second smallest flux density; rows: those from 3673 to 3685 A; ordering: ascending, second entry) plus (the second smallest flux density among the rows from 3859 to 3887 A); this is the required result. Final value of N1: 364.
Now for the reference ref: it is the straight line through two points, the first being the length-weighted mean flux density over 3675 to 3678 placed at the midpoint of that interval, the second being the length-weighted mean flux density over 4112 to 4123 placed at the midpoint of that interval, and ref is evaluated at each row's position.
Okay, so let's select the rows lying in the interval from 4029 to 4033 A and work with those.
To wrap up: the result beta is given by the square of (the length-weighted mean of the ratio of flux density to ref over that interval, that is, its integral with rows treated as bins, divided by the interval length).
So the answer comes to 0.90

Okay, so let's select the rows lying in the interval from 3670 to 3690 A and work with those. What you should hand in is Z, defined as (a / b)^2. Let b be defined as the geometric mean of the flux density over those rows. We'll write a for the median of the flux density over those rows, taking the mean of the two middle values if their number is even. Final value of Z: 1.00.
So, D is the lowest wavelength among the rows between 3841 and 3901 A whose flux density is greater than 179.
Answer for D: 3841.68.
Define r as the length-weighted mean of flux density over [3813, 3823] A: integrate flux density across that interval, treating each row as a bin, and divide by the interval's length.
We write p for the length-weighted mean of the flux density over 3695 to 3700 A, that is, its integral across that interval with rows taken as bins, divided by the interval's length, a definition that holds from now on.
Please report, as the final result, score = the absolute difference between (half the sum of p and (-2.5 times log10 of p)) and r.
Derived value 94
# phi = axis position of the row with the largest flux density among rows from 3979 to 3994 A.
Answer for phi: 3989.53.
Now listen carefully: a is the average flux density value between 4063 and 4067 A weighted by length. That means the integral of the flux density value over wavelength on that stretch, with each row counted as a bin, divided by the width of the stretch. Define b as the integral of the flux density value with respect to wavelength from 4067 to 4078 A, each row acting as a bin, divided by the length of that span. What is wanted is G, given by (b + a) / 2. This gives 154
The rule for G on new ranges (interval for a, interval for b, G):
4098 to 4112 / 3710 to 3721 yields 164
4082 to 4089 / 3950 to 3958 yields 151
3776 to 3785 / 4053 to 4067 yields 163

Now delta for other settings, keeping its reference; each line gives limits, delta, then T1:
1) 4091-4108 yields 23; 12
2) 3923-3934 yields -21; -11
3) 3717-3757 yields -23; -11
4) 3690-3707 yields -42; -21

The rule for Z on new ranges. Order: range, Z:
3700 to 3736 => 0.98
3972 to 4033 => 1.01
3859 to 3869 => 1.00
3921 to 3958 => 1.02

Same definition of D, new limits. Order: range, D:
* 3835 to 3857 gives 3838.15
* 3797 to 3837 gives 3802.96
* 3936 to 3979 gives 3942.04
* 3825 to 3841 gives 3825.79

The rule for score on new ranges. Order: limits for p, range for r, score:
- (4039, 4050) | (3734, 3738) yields 94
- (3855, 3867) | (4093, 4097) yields 72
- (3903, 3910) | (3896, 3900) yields 88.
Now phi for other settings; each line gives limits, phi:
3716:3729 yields 3724.96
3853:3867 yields 3861.19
